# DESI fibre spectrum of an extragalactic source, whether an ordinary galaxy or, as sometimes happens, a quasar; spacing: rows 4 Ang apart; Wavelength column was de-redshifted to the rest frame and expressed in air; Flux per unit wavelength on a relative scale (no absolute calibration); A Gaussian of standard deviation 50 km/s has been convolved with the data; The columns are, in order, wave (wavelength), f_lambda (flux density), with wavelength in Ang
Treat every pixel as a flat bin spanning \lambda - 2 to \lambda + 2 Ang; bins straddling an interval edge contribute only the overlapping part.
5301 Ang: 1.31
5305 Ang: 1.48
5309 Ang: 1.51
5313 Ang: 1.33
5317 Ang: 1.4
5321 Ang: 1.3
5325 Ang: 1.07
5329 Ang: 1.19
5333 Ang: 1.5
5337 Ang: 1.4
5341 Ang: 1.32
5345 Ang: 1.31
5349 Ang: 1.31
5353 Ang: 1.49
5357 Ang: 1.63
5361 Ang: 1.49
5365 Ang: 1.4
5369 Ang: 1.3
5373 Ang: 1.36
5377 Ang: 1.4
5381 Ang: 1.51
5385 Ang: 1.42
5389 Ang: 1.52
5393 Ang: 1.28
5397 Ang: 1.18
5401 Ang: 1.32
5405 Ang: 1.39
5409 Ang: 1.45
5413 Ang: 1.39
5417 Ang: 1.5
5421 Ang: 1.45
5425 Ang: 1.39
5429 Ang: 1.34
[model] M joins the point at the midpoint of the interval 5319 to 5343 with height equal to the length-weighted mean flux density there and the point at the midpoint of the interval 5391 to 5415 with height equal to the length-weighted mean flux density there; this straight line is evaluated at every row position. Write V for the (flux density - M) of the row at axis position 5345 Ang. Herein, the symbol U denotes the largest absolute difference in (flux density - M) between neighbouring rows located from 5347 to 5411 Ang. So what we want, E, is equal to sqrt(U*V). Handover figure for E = 0.038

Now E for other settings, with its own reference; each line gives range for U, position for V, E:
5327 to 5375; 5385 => 0.171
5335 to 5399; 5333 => 0.221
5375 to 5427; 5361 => 0.207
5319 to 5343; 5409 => 0.186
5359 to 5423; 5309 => 0.233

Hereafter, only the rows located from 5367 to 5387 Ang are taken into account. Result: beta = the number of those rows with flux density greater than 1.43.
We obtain 1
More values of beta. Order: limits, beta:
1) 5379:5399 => 2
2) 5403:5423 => 3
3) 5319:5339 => 1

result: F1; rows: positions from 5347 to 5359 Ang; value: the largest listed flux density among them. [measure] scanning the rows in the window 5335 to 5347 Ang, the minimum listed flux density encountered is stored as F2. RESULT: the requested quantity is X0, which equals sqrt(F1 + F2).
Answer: 1.71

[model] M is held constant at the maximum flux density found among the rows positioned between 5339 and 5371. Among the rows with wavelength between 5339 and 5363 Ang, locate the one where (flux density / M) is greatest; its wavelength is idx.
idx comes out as 5357 Ang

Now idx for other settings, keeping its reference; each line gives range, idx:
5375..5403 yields 5389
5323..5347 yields 5333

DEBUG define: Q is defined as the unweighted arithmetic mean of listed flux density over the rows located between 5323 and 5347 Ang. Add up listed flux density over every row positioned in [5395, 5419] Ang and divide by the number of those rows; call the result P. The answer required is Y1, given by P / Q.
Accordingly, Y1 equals 1.06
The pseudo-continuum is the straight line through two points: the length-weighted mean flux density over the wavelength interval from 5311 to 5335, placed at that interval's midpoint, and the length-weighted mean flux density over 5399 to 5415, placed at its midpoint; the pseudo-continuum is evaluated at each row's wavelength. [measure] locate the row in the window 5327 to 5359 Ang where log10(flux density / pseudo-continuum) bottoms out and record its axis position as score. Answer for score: 5329 Ang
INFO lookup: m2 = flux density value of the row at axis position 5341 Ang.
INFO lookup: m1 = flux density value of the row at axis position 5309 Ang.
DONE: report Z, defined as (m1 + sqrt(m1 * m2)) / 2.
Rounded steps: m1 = 1.51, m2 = 1.32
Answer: 1.46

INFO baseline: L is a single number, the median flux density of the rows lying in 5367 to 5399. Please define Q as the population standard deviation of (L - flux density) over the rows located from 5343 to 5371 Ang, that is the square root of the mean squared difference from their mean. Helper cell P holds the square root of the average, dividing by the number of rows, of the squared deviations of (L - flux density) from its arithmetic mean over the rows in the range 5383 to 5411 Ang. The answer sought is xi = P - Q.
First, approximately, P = 0.11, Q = 0.115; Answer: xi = -0.01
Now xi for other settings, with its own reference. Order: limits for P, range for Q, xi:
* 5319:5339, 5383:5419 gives 0.05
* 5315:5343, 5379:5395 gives 0.04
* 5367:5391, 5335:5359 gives -0.04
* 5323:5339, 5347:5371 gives 0.05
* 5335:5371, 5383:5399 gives -0.02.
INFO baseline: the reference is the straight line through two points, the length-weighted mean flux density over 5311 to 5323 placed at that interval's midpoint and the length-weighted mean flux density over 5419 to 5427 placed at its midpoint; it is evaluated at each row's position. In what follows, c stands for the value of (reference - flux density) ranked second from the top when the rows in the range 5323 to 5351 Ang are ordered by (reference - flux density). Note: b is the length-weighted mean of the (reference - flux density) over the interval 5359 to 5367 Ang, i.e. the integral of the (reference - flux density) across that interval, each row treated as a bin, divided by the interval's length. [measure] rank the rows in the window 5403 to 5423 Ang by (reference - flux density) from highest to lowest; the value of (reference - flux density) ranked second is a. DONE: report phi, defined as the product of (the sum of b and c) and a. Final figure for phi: 0.002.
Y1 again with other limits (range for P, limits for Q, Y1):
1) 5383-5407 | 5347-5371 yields 0.94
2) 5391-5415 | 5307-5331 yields 1.03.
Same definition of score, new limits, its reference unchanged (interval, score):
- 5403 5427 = 5425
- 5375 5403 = 5397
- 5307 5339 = 5325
